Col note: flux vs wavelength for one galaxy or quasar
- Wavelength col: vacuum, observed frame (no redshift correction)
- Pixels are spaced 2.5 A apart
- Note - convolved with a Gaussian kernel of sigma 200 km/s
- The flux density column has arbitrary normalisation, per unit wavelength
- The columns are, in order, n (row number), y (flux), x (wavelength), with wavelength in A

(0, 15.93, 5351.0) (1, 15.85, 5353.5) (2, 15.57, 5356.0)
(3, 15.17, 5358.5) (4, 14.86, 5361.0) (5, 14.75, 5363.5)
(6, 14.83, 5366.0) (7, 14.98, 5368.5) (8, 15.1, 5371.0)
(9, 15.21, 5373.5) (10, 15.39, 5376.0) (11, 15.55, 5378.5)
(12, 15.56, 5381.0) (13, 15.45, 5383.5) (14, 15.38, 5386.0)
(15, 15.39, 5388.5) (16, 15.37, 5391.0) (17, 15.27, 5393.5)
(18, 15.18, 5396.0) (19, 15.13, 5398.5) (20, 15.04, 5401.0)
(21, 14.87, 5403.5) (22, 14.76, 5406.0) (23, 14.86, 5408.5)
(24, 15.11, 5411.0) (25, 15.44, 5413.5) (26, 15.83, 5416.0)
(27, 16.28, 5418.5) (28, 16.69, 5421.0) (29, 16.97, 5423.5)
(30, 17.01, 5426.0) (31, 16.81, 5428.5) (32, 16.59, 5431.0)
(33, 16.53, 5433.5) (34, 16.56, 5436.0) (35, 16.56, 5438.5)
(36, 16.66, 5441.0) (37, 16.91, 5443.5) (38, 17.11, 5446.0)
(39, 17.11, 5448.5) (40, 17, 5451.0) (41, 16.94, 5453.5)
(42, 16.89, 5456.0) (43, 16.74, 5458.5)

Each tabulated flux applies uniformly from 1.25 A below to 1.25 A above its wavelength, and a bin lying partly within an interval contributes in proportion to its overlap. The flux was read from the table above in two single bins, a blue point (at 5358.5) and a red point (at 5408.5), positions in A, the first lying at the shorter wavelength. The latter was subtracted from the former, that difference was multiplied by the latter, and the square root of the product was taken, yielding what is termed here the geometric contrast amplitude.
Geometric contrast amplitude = 2.1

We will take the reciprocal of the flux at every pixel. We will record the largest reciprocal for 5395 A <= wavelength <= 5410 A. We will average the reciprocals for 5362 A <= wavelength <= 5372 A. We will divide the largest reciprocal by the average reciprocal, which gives 1.010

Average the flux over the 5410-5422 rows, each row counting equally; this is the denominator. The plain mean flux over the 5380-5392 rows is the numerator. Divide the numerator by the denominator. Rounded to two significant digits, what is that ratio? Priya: 0.97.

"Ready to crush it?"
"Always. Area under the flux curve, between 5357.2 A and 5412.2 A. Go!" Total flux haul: 833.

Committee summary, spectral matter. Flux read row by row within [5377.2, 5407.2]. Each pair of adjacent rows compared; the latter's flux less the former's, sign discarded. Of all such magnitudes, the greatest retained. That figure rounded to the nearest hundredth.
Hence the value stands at 0.17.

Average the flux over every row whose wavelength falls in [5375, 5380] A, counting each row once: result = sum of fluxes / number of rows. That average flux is 15.5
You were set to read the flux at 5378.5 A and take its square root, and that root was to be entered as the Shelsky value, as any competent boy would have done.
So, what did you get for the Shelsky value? 3.94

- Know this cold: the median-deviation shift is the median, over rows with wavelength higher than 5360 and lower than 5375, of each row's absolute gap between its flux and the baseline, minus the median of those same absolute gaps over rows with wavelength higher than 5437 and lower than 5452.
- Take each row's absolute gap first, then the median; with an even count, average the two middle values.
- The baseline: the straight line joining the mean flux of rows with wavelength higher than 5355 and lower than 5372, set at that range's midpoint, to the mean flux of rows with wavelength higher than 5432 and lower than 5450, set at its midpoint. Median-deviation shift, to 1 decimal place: 0.0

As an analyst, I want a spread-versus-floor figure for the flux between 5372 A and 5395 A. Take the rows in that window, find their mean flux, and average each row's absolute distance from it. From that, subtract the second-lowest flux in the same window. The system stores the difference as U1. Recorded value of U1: -15.2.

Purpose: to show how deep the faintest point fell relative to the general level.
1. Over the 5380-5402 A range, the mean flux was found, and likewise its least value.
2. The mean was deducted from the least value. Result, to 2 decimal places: -0.27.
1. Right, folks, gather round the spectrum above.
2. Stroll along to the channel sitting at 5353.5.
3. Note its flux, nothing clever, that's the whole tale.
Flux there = 15.85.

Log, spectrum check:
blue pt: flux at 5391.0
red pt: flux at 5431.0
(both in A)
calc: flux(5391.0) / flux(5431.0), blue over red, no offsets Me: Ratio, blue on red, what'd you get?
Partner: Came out 0.93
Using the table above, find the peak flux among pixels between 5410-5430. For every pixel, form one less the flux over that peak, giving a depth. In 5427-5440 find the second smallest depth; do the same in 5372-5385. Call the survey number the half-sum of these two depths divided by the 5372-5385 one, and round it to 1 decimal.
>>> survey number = 0.6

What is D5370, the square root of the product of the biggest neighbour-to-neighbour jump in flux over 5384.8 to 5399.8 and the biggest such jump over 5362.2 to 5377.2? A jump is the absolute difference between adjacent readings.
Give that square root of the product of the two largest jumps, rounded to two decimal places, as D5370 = 0.13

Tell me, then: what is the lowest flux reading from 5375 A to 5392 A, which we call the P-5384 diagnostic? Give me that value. 15.37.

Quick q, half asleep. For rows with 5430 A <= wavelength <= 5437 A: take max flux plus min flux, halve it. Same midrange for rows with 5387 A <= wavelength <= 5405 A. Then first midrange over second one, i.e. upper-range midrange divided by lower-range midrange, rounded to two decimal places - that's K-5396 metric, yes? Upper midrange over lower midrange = 1.09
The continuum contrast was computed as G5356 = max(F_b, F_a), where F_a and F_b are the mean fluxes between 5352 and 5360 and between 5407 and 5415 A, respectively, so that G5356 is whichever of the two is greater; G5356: 15.5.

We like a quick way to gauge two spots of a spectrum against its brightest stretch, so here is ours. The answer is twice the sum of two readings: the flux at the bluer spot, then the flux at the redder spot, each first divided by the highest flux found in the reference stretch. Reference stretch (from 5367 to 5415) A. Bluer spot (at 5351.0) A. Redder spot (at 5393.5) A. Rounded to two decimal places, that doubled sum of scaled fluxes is 4.01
